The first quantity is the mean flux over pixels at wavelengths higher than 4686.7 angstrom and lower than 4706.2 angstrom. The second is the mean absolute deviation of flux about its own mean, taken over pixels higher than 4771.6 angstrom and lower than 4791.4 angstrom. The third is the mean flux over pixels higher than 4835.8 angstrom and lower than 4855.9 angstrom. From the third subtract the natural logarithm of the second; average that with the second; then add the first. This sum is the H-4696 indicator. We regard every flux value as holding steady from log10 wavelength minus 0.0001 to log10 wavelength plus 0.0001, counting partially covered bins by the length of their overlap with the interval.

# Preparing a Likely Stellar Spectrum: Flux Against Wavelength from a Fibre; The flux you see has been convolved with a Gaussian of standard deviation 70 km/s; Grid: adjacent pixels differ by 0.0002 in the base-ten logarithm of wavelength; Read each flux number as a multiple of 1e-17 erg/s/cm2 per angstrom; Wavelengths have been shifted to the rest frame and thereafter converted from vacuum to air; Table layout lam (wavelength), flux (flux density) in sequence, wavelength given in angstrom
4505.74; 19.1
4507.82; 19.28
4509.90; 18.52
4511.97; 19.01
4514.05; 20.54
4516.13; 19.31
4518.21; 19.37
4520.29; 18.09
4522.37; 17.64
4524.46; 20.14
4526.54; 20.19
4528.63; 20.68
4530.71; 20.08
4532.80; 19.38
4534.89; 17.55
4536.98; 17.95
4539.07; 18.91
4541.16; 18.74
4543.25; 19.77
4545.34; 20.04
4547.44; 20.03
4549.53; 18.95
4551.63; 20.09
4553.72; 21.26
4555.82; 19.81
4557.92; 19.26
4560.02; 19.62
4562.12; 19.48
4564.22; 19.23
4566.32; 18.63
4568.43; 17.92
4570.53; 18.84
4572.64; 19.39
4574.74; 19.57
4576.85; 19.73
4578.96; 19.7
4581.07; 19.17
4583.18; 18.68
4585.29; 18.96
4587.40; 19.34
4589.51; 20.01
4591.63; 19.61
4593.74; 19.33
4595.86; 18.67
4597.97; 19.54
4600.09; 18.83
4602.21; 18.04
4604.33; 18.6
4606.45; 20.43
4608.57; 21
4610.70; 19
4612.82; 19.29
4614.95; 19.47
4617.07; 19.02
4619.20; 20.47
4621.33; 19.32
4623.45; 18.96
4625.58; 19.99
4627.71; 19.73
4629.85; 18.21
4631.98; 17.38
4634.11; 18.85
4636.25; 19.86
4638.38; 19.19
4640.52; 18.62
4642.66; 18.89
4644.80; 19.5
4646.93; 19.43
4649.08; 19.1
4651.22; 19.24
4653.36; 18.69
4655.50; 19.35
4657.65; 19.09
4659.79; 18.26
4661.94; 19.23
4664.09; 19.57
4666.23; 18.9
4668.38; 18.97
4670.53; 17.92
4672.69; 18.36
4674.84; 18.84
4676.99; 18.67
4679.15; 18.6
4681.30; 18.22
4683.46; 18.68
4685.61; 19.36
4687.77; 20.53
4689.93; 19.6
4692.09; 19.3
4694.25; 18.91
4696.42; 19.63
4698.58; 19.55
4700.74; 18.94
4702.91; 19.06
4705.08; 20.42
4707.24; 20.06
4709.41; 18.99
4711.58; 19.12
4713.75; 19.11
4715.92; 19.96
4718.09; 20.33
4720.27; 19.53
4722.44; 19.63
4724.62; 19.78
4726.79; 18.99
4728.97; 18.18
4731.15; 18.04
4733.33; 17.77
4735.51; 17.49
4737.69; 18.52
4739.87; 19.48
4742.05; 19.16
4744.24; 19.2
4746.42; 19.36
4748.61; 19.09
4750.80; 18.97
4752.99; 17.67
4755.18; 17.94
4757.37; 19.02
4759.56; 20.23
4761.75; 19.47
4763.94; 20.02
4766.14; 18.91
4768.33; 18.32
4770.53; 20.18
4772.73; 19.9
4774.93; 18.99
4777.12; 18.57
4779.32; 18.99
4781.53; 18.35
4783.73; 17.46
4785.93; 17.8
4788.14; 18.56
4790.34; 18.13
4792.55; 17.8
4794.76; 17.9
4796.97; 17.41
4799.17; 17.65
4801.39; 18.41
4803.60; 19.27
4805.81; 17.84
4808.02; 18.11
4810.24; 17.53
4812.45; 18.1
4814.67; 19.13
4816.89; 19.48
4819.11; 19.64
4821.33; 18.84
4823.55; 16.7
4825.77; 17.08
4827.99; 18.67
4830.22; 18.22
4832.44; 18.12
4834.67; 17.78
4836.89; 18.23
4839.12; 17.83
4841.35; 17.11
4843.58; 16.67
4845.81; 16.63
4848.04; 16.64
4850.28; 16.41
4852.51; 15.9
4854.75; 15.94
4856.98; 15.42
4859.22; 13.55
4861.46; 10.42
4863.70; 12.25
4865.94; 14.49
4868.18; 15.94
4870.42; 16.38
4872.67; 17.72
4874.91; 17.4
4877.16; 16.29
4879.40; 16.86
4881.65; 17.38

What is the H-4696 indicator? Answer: 28.5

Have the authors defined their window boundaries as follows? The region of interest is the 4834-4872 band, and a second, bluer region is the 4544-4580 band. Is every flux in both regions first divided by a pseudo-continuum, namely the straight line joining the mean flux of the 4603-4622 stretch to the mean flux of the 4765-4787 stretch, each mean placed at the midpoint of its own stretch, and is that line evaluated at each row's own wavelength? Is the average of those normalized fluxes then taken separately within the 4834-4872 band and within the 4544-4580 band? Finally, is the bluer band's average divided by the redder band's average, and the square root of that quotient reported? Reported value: 1.07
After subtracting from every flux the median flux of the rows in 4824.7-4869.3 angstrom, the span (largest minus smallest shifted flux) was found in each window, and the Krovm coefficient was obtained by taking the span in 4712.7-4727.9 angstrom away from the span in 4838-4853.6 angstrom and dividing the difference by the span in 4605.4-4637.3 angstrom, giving 0.16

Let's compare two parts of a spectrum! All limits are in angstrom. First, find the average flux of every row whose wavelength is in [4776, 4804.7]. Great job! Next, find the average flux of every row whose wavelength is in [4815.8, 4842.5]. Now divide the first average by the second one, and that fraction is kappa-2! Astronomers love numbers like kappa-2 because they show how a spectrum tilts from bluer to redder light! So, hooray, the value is 1.00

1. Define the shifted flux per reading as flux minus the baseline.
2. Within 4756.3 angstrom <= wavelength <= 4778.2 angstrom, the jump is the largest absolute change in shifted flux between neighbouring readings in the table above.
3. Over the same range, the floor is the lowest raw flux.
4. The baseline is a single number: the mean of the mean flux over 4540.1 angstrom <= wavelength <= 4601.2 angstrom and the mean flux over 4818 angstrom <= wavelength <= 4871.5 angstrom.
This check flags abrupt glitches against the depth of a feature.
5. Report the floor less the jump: 16.5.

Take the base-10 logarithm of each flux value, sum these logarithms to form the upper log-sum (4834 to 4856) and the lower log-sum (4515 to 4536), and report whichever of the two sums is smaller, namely 12.3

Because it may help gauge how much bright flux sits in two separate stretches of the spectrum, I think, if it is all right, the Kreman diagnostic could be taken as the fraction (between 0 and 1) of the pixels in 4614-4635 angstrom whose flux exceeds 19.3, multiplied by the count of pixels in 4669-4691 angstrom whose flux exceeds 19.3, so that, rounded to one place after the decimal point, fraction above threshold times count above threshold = 1.5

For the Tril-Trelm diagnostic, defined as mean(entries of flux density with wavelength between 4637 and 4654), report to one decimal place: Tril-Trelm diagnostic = 19.1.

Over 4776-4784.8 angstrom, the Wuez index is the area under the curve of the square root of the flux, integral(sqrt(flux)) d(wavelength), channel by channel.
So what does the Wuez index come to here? 37.7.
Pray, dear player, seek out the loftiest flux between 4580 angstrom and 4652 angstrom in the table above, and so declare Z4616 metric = 21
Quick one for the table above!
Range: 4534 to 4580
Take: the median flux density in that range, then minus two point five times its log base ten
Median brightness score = -3.22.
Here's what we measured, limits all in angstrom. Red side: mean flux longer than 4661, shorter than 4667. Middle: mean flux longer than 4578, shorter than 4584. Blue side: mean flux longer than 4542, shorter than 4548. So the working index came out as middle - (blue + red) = -20.0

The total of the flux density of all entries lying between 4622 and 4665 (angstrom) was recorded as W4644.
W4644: 381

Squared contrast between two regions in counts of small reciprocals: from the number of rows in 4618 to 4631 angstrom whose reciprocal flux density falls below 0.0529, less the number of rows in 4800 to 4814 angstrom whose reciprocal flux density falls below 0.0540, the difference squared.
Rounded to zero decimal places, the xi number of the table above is 16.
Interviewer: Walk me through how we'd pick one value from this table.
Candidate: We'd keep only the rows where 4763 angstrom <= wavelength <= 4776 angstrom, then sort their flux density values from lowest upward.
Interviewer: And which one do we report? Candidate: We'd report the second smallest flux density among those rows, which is 18.91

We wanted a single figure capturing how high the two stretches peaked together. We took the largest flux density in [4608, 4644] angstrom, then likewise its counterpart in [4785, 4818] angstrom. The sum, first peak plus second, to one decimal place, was 40.5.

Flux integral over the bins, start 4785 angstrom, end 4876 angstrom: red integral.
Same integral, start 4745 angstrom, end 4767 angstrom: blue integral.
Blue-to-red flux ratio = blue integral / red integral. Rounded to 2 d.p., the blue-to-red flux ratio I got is 0.27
